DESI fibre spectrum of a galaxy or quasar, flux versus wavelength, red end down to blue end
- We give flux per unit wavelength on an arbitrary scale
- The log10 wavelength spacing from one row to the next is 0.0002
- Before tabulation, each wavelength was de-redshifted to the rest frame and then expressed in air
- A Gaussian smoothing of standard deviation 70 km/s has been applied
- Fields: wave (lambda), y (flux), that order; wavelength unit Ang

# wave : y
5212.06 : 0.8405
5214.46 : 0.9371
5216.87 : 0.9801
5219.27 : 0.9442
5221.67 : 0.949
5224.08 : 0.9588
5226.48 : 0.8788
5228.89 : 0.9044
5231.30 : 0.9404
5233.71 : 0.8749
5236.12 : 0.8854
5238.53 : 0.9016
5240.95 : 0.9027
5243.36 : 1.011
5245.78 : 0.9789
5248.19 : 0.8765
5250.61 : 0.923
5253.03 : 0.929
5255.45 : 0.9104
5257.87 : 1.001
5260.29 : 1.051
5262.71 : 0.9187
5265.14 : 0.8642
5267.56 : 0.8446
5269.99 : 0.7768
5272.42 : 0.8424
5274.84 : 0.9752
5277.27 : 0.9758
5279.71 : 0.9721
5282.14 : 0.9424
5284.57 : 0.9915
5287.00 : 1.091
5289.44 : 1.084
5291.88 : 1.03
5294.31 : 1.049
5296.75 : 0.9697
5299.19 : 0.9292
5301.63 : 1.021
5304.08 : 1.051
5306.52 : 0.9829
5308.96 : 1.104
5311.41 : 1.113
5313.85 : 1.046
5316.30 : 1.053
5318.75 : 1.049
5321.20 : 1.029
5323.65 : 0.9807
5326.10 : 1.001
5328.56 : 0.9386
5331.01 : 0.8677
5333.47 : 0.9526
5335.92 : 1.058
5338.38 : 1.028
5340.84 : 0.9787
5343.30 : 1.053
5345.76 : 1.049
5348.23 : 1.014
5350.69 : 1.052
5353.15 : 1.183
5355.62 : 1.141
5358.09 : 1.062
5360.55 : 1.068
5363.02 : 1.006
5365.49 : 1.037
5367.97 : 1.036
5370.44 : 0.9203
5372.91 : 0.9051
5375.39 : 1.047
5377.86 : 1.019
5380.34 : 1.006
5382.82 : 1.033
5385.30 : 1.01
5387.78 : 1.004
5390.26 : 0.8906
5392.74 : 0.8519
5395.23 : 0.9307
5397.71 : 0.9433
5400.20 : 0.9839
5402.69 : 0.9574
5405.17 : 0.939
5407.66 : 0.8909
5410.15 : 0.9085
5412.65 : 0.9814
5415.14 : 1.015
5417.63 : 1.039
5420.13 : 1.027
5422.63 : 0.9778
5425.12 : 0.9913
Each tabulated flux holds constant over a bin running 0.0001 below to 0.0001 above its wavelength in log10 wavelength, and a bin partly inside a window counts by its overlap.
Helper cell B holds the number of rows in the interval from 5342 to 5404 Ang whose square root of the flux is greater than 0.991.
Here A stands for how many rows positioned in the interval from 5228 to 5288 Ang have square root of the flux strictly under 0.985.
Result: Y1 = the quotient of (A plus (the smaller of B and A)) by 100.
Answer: 0.32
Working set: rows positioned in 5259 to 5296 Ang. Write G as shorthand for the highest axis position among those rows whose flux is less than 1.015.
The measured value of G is 5284.57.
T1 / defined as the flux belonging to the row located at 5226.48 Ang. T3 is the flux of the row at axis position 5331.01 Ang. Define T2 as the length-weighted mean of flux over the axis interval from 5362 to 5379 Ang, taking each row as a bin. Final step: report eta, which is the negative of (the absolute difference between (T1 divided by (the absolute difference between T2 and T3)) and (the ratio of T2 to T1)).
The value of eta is -6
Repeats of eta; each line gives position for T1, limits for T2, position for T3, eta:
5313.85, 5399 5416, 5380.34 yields -19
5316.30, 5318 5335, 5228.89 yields -14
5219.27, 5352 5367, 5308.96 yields -40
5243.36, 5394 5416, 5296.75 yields -48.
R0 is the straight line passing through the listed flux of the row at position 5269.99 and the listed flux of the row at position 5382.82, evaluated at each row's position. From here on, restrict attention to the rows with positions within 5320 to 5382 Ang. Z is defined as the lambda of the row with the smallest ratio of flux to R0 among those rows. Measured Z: 5372.91 Ang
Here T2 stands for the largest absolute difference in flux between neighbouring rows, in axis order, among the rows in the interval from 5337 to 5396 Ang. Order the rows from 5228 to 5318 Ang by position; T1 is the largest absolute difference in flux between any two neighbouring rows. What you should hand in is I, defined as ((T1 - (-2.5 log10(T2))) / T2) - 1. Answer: -15.0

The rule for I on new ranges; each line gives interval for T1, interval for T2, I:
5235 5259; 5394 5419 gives -38.5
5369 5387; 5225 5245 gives -22.0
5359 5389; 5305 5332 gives -18.8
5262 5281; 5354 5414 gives -15.0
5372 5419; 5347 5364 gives -16.8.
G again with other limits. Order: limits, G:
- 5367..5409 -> 5407.66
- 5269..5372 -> 5370.44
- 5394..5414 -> 5412.65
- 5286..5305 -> 5299.19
